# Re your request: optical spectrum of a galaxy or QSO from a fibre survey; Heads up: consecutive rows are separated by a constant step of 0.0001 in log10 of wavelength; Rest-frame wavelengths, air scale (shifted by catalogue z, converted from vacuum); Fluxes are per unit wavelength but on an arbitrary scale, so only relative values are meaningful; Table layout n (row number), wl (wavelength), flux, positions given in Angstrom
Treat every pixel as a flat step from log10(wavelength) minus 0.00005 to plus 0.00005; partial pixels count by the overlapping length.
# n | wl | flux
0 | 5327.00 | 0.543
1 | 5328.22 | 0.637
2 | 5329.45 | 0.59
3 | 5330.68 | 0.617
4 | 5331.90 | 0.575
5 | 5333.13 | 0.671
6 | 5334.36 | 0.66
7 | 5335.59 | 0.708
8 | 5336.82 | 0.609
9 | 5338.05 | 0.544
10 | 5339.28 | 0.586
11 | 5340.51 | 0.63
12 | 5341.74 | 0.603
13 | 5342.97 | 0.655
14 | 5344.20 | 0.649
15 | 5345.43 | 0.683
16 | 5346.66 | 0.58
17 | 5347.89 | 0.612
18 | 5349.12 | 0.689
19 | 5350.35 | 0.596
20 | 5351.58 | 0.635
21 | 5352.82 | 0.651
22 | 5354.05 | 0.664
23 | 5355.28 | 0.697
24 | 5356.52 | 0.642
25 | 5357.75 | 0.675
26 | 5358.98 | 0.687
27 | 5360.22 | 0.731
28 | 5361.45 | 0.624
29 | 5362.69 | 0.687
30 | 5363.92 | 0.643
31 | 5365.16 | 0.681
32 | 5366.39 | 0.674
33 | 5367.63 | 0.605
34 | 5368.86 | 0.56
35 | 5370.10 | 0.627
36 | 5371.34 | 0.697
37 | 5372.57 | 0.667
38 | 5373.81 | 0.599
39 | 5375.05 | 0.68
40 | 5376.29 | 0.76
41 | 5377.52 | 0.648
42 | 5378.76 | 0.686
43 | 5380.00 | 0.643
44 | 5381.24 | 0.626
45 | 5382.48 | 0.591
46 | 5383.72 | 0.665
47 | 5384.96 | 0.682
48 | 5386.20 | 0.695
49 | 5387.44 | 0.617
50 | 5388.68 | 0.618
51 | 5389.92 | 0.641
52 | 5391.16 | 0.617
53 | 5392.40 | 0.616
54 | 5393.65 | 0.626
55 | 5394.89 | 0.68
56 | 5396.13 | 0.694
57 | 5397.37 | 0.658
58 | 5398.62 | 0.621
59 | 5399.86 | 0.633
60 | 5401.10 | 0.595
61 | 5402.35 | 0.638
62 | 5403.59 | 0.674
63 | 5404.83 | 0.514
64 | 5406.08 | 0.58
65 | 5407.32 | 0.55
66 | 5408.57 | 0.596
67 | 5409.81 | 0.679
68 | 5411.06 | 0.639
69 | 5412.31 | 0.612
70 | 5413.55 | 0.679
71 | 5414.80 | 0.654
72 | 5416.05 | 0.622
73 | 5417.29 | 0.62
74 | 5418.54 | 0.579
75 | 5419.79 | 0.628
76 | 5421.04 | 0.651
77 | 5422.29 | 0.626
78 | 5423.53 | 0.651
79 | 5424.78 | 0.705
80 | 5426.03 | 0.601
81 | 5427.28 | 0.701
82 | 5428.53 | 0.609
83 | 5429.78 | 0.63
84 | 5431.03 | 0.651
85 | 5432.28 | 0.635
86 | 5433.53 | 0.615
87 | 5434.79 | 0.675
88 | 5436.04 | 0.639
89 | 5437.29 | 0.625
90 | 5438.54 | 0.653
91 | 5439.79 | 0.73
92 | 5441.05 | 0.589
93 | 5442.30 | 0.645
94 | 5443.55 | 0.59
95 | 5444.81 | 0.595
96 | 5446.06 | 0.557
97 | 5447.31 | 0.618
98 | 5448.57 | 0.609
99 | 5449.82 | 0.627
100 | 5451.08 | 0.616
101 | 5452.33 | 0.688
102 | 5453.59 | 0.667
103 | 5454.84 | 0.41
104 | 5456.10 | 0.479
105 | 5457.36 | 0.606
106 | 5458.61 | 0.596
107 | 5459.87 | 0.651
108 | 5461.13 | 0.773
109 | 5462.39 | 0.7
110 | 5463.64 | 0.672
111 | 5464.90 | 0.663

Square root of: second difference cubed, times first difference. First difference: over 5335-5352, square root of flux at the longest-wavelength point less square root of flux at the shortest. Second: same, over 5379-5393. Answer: 0.0005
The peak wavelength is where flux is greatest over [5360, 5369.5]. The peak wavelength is 5360.22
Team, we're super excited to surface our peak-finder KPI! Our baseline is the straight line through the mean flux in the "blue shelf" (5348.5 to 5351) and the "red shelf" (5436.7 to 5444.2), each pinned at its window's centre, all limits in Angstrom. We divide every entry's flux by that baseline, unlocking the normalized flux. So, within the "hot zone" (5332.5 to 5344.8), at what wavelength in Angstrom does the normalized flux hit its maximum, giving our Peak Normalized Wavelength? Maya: 5335.59 Angstrom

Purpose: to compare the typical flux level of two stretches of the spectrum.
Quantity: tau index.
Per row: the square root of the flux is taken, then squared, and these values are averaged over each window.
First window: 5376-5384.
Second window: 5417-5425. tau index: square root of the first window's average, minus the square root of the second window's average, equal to 0.014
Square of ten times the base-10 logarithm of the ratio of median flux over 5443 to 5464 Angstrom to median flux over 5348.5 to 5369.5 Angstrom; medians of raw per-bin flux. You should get 0.11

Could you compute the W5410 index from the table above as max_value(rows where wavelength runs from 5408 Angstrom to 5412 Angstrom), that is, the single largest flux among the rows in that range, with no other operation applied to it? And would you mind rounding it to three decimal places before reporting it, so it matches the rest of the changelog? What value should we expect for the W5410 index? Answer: 0.679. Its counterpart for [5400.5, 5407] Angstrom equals 0.674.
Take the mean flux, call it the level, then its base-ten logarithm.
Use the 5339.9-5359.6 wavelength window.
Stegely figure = -0.189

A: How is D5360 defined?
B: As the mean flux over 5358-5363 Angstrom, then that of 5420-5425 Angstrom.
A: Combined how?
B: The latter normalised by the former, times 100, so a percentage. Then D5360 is 96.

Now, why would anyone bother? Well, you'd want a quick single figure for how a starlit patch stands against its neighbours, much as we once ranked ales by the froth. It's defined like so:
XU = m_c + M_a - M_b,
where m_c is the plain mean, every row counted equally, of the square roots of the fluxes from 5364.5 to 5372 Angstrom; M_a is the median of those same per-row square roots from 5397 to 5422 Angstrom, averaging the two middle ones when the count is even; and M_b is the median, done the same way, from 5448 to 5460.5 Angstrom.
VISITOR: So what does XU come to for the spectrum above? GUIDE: 0.808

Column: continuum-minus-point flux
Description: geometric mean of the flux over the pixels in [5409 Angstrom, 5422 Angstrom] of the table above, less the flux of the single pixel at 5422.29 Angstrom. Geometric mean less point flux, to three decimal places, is 0.010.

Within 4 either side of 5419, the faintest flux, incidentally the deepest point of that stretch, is 0.579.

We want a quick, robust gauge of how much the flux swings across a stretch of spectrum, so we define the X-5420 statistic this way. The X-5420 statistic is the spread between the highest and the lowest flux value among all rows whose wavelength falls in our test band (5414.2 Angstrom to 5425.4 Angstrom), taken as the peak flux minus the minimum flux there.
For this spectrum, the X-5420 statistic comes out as 0.13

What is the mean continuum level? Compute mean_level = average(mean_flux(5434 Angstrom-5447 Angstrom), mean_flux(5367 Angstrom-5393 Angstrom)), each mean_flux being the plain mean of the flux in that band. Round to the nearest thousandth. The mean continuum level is 0.637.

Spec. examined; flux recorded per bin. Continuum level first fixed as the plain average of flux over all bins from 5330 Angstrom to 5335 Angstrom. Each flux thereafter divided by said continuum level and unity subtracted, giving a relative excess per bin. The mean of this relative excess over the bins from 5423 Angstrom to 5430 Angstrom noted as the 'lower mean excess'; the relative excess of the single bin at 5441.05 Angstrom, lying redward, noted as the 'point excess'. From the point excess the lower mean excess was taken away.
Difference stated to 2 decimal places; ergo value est -0.10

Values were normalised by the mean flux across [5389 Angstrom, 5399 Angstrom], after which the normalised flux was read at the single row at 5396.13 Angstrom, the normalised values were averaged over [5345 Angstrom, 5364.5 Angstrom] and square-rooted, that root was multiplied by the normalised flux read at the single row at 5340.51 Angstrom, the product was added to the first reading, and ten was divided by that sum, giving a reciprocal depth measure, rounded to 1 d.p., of 4.8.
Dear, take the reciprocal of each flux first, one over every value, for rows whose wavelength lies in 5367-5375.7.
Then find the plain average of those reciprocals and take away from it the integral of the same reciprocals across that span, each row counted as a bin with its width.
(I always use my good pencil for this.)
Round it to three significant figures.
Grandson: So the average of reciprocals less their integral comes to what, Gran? -12.2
